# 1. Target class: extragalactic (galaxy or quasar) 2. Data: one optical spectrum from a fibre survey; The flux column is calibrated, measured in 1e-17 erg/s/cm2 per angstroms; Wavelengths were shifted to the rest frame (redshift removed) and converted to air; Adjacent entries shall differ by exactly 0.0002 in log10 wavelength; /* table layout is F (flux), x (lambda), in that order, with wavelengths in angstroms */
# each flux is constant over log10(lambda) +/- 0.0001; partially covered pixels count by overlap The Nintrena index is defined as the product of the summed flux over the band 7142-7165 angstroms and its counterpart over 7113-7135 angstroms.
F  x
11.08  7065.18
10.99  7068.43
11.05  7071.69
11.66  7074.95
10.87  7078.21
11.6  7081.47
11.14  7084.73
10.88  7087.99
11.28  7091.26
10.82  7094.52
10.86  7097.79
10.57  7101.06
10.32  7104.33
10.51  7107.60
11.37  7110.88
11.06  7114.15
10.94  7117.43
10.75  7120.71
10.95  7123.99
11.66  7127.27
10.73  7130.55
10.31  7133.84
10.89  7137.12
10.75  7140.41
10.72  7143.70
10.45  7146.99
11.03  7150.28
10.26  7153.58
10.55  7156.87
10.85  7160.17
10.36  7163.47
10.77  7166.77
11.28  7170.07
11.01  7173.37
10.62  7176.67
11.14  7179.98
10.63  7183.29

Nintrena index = 5670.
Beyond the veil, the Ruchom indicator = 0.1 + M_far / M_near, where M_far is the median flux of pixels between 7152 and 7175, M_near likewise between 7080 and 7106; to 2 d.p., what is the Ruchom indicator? 1.09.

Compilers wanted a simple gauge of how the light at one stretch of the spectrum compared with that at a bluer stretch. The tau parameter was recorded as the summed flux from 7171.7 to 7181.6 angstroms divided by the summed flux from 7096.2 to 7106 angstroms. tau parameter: 1.03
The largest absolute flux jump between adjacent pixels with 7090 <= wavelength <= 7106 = 0.46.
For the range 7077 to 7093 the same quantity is 0.73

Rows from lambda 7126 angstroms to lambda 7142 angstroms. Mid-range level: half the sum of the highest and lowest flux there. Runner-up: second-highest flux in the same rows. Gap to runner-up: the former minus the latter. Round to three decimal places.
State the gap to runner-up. 0.095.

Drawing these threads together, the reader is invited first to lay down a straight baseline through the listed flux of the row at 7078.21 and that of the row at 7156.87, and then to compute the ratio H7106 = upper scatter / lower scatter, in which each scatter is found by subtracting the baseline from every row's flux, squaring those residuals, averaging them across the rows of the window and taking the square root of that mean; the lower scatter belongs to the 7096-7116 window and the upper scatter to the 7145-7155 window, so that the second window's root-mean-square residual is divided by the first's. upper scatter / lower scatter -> 0.88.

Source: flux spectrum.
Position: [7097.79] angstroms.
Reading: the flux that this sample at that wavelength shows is 10.86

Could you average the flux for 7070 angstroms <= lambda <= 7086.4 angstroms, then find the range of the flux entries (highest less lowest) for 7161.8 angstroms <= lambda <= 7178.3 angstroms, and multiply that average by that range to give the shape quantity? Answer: 10.4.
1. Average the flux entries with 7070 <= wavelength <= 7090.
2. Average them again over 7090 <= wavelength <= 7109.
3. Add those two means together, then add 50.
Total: 71.9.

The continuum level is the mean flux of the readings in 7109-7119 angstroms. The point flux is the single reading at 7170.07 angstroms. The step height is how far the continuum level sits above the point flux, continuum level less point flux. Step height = -0.2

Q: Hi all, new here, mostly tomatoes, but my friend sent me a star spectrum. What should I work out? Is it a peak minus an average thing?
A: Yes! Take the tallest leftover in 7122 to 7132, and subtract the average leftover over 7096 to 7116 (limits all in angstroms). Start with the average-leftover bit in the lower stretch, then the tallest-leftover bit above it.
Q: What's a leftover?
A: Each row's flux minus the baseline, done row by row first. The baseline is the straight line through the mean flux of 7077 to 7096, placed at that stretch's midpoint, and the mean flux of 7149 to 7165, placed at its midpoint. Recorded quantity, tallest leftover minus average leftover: 1.03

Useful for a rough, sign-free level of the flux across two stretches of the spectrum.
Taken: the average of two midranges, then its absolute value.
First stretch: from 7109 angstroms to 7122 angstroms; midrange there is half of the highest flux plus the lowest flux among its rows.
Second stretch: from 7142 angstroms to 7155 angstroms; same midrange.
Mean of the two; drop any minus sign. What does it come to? 10.9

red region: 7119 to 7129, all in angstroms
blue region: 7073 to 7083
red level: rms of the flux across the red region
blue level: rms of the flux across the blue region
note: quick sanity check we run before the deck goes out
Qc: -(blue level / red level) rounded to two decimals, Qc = -1.02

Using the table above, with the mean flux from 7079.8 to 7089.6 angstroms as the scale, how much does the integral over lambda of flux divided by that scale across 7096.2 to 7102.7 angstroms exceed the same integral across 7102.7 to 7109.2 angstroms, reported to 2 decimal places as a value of 0.17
